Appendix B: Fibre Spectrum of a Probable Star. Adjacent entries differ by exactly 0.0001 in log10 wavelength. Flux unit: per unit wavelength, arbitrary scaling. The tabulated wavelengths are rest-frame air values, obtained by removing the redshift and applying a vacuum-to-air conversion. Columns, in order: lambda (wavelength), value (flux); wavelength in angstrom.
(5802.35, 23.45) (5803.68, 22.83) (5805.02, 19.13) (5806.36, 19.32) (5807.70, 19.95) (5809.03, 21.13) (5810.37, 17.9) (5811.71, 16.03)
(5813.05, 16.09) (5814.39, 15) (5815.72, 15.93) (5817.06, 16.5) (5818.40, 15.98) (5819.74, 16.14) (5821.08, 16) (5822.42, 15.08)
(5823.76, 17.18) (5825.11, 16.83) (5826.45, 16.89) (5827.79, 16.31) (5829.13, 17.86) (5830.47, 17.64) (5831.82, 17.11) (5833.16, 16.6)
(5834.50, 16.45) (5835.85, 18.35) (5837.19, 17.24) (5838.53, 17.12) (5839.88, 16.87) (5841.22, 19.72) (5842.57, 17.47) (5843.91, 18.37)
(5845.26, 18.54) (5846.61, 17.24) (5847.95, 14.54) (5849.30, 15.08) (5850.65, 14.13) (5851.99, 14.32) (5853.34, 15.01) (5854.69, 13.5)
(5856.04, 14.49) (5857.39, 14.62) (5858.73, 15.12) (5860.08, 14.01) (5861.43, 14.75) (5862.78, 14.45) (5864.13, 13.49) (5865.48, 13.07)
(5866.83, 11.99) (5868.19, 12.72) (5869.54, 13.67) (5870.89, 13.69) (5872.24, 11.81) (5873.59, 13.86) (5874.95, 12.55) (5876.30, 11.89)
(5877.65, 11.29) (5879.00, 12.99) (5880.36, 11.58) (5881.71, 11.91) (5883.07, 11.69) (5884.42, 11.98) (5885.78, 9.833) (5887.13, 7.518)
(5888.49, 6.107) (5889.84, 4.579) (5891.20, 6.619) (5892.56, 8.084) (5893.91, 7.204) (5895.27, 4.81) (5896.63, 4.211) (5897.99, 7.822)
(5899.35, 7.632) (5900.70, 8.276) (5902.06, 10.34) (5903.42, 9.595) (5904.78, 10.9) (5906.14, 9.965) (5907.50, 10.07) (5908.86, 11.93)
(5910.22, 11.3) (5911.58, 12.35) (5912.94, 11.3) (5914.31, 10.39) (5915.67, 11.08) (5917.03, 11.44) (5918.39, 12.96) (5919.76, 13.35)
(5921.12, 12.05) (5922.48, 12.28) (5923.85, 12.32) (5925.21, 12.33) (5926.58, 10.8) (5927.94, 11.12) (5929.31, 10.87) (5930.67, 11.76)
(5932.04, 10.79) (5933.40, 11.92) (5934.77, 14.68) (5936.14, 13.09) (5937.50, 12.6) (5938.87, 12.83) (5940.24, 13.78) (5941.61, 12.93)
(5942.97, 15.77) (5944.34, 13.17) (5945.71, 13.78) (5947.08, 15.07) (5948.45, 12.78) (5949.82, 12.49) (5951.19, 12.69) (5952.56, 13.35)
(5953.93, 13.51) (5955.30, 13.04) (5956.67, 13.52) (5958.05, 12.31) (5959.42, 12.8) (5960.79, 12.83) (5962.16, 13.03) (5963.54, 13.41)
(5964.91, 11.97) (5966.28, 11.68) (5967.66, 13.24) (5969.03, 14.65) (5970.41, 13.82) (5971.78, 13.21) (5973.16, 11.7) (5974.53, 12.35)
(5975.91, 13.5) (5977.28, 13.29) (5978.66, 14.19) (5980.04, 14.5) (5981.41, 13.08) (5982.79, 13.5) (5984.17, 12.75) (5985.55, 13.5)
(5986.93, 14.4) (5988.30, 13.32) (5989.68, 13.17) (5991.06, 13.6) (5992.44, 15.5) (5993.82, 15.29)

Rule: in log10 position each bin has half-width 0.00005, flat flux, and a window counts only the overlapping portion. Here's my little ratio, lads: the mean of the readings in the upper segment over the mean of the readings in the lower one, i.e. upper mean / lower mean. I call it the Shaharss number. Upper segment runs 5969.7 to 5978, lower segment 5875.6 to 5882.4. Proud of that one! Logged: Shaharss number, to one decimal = 1.1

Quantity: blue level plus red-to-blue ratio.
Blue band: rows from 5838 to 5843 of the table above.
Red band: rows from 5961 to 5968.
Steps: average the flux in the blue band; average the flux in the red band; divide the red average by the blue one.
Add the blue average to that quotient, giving 19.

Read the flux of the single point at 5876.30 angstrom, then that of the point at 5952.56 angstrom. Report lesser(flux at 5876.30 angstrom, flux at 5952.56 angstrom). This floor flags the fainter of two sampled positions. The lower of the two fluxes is 11.9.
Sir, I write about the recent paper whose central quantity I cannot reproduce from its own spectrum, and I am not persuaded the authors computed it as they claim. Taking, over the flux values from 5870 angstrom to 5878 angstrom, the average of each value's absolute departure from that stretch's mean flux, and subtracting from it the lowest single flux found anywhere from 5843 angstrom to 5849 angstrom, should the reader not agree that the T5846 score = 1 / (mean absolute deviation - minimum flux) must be -0.073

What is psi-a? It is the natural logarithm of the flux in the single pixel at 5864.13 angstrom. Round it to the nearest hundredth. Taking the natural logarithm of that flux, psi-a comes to 2.60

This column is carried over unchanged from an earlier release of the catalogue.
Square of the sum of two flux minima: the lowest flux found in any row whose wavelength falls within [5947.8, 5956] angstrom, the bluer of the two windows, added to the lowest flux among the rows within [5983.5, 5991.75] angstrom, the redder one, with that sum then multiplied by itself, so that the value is 637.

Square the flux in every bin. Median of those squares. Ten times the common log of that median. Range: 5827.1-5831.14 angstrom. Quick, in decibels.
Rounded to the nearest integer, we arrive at 25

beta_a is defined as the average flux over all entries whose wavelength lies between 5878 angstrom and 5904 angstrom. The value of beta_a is 8.6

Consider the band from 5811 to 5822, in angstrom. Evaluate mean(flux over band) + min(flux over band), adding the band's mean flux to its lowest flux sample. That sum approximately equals 31.0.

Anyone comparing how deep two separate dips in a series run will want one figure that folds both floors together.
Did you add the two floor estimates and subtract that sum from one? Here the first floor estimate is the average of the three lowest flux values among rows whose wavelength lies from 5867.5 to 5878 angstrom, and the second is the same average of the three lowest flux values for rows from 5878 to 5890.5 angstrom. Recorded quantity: -16.7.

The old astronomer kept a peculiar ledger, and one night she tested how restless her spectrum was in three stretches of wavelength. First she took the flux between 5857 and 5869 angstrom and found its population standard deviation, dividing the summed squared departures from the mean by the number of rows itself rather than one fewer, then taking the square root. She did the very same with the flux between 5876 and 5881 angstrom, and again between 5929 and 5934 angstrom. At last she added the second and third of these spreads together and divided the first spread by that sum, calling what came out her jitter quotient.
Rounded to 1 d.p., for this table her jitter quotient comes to 0.9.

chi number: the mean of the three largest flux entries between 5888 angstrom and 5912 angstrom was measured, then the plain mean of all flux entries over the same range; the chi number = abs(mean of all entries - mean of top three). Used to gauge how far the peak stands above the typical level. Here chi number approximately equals 3.4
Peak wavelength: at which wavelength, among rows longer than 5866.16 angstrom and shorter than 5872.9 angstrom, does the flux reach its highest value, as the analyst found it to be 5870.89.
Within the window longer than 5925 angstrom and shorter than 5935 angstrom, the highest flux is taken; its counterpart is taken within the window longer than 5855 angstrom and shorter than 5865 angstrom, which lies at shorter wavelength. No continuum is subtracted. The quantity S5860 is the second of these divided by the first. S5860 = 1.0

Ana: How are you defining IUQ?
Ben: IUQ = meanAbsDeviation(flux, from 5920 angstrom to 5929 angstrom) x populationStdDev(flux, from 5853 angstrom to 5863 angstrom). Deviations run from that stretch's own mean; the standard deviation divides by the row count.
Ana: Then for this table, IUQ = 0.28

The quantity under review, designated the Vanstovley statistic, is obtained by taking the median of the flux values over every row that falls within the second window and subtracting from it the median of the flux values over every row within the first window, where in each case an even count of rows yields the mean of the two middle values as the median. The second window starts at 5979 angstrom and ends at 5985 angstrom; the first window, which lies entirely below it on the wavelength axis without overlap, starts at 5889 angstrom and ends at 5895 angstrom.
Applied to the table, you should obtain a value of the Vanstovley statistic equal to 6.4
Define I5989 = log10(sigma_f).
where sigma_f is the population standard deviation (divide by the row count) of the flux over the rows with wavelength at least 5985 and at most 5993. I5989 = -0.1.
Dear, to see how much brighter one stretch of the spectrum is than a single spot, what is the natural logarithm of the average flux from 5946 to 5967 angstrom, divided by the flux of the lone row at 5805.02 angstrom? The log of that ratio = -0.4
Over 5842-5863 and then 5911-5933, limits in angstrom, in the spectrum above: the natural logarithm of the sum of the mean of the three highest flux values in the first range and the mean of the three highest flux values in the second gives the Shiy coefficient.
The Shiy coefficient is 3.43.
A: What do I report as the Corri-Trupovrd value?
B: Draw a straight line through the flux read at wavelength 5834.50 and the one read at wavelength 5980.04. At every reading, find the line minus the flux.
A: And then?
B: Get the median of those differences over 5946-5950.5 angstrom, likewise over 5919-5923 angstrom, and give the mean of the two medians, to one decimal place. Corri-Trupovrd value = 2.6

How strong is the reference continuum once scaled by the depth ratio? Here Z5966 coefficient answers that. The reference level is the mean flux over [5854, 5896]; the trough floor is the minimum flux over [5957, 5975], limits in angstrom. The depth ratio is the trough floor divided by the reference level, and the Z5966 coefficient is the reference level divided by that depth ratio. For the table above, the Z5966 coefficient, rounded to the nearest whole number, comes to 11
